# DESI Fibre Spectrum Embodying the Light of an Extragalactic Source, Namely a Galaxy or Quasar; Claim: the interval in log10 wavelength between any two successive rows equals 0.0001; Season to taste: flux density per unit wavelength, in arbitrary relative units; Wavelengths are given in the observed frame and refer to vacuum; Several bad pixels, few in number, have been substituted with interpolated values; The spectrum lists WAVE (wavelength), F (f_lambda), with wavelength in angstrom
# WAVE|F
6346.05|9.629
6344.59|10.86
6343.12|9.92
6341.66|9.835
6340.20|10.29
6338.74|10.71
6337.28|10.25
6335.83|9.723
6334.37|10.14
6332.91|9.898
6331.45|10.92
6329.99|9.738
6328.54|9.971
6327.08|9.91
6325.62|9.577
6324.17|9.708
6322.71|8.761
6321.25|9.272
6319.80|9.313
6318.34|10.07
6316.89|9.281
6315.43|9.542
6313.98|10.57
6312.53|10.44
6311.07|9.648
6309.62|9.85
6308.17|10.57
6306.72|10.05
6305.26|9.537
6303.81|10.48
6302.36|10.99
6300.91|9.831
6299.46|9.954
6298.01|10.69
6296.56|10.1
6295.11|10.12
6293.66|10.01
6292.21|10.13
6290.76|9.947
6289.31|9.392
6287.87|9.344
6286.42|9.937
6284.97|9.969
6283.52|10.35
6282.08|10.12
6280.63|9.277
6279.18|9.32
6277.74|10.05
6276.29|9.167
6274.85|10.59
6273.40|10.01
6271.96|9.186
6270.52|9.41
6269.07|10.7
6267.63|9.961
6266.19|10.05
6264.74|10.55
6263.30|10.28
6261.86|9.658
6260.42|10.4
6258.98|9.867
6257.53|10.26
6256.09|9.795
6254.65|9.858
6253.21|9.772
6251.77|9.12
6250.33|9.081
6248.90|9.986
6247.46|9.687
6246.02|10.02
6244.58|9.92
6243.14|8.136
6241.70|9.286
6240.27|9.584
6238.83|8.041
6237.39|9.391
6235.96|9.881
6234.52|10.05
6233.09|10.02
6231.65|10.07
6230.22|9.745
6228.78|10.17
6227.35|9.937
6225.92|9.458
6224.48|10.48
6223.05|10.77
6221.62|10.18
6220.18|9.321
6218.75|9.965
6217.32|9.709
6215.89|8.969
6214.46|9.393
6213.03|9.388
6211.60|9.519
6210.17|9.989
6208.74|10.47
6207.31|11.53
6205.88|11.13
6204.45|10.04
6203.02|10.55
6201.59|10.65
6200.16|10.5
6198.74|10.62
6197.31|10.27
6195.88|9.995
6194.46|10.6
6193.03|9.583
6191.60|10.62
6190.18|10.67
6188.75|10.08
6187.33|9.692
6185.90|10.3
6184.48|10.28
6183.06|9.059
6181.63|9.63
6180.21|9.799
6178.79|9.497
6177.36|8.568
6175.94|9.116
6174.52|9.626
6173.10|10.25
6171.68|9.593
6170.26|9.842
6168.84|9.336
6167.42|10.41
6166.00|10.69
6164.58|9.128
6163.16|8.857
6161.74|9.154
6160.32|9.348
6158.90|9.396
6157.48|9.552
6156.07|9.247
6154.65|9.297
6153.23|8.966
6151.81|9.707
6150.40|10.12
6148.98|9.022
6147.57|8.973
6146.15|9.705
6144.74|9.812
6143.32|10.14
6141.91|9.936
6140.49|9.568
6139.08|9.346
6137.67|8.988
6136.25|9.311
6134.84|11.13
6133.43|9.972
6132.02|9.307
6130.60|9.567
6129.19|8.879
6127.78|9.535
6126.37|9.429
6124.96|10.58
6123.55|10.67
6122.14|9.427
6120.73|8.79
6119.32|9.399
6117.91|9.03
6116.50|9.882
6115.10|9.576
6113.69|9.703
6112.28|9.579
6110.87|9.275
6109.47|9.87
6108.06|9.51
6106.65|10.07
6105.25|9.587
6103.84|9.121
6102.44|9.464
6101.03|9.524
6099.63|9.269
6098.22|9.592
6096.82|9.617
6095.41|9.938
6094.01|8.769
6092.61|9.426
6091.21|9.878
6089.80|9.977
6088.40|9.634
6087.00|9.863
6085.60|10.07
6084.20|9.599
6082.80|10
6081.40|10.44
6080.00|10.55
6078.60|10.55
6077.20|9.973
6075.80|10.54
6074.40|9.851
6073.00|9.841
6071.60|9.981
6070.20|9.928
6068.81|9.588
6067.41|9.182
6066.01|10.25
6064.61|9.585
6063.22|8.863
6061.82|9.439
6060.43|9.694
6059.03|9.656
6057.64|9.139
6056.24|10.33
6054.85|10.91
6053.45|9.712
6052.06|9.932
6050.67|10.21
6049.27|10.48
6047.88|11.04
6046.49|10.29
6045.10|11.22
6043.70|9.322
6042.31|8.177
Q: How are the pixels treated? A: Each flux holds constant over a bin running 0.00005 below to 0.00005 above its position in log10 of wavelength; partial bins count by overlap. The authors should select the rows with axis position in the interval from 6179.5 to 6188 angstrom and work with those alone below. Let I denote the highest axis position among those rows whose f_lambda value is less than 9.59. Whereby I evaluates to 6183.06 angstrom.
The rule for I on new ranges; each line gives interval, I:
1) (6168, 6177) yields 6175.94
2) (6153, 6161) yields 6160.32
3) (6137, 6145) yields 6140.49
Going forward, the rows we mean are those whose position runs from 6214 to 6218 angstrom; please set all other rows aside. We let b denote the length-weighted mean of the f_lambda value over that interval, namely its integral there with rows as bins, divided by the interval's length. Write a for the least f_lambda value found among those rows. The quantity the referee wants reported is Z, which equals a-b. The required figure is -0.39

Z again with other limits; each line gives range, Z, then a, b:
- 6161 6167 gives -0.64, 8.857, 9.5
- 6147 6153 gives -0.46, 8.973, 9.4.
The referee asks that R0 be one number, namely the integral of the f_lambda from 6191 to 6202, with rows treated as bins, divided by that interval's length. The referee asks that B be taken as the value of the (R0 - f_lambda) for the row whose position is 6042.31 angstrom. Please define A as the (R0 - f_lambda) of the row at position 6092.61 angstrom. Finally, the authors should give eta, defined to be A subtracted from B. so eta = 1.25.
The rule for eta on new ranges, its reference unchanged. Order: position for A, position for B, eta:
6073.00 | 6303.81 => -0.64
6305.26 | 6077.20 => -0.44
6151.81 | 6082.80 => -0.29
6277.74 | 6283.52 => -0.30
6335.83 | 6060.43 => 0.03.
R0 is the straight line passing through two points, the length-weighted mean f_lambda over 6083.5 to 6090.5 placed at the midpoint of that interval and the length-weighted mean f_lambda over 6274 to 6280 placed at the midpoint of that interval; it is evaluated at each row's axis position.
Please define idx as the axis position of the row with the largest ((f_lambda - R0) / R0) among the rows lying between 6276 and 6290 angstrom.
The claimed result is 6283.52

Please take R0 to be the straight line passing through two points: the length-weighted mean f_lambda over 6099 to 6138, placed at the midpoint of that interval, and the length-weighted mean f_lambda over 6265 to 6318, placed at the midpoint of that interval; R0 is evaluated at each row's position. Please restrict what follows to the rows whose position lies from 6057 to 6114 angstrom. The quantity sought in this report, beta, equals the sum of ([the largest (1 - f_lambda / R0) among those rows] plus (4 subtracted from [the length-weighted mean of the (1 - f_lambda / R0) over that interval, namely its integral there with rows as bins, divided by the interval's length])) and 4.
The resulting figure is 0.060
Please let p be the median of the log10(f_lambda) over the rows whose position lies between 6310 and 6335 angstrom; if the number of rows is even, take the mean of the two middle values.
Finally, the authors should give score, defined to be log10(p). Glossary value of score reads -0.0050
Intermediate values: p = 0.988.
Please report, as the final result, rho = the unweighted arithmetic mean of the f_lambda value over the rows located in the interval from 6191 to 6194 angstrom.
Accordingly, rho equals 10.10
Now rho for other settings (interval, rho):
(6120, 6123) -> 9.11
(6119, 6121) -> 9.09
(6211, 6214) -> 9.45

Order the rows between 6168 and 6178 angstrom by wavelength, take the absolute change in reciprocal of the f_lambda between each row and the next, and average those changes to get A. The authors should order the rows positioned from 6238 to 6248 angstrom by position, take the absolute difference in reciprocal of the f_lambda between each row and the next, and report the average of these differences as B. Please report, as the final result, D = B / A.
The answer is 1.9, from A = 0.0057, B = 0.0109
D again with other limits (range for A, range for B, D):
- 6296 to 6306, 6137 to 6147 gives 0.4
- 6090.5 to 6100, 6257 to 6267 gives 0.9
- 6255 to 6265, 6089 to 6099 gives 1.0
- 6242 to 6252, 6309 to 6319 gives 0.8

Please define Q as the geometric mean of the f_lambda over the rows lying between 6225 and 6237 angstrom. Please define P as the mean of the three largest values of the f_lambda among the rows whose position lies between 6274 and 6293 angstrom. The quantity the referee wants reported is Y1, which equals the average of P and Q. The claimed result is 10.1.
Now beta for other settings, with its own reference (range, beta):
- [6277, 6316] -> 0.064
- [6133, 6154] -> 0.073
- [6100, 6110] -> 0.045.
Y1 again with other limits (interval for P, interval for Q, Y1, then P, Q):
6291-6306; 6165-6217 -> 10.4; 10.72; 9.99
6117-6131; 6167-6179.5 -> 9.9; 10.27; 9.57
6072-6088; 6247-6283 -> 10.2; 10.55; 9.83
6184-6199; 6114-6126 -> 10.1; 10.64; 9.65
